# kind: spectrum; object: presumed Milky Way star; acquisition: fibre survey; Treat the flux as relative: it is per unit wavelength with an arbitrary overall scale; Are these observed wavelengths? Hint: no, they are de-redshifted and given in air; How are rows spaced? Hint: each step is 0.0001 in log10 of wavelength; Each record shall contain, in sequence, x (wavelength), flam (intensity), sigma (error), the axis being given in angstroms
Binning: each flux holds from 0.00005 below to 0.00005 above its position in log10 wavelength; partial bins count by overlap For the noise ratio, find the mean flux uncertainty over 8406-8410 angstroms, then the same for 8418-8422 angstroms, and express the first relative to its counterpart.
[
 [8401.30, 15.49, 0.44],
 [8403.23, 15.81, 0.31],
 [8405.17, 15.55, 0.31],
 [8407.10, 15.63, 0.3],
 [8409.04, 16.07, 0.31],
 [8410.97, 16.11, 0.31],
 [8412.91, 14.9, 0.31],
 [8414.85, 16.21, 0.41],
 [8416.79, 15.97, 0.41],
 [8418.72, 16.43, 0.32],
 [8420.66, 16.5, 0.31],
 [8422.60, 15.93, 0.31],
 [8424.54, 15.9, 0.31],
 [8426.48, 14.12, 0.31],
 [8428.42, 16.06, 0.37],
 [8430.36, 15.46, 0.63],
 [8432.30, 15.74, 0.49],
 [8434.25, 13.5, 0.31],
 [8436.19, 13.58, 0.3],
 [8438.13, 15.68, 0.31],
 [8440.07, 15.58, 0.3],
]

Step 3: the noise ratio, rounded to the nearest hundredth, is 0.97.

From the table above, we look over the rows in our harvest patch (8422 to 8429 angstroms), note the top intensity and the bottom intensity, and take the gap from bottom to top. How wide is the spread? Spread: 1.94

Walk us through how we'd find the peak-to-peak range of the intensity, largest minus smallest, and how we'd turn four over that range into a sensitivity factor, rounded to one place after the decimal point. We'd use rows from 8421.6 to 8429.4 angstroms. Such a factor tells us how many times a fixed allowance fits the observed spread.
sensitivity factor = 2.1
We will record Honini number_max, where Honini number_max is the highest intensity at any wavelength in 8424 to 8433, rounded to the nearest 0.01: 16.06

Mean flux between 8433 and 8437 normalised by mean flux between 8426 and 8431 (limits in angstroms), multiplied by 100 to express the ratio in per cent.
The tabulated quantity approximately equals 89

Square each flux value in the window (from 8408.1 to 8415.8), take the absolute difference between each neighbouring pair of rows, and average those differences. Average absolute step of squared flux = 27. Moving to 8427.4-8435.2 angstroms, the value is 31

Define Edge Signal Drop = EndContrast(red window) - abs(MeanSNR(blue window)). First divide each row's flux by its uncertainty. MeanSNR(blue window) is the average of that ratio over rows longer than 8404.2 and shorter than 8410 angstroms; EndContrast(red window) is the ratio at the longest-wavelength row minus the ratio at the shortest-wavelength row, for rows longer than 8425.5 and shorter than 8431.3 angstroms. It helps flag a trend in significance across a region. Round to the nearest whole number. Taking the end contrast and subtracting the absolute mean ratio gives -72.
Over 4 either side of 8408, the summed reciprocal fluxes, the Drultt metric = 0.253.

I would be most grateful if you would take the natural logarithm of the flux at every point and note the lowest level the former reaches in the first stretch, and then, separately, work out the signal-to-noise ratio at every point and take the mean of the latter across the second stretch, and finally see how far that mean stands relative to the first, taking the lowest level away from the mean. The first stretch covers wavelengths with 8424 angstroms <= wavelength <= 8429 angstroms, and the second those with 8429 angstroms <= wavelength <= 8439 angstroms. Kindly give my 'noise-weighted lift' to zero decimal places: 37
